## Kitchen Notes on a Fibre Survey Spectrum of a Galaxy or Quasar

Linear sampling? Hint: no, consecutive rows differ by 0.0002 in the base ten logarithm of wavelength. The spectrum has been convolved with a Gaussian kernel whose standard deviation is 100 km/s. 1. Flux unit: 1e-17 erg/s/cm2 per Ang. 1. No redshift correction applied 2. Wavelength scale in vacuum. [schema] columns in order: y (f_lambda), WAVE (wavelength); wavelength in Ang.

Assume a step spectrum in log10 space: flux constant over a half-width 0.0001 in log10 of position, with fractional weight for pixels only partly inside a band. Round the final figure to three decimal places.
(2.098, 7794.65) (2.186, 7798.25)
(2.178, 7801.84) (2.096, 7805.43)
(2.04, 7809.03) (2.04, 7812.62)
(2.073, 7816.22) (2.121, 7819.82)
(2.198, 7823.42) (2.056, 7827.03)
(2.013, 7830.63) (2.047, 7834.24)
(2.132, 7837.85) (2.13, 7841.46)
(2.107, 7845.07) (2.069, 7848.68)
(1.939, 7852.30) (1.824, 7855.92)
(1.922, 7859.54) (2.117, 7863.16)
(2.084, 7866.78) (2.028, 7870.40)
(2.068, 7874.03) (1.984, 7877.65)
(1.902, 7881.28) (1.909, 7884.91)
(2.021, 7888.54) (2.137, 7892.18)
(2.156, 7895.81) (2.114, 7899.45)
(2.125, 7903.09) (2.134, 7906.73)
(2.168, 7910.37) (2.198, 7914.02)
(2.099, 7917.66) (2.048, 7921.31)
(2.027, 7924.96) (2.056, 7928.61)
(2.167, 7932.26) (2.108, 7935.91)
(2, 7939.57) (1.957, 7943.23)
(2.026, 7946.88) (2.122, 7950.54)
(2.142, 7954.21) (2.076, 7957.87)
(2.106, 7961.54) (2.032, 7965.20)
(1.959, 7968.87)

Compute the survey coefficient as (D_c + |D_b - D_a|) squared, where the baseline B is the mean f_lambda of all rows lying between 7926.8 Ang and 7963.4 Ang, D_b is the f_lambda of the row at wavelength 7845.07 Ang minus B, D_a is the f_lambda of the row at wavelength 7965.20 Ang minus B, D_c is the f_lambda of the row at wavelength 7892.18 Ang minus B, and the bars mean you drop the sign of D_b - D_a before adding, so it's 0.018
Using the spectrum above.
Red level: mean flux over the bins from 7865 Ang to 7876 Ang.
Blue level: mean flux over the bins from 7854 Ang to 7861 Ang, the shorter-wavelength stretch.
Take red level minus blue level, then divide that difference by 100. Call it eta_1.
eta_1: 0.0019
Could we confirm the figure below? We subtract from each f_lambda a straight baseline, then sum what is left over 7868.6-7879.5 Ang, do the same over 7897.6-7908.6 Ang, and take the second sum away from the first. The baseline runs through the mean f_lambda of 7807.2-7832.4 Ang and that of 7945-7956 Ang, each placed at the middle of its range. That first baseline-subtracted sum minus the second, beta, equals -0.3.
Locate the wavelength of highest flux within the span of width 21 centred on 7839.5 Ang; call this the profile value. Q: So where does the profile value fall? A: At 7837.85 Ang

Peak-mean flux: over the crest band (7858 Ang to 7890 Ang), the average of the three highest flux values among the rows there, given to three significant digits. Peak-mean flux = 2.09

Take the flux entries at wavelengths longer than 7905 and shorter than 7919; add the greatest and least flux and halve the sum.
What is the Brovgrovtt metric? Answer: 2.15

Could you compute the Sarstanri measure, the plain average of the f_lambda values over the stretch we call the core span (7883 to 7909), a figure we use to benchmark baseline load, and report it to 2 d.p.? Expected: 2.09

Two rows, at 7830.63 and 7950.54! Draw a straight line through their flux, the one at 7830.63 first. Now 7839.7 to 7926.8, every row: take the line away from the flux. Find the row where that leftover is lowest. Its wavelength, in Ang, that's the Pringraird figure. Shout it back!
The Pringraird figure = 7855.92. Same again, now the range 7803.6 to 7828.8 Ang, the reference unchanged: 7812.62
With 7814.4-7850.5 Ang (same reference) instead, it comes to 7830.63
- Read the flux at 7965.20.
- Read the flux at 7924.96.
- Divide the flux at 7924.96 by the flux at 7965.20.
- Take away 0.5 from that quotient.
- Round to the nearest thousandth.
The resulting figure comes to 0.498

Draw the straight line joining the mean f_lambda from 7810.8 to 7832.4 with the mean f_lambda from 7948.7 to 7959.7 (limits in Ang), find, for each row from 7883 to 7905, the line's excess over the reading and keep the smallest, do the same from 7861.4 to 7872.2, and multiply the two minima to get 0.0013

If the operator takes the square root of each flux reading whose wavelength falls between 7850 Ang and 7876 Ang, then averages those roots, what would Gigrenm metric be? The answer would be 1.41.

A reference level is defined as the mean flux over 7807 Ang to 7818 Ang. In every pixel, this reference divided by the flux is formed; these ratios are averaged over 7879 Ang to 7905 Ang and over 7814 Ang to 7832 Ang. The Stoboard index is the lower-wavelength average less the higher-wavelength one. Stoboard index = -0.021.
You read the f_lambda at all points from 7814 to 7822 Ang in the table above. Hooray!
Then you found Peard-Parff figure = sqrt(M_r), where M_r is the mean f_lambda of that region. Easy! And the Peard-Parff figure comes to 1.45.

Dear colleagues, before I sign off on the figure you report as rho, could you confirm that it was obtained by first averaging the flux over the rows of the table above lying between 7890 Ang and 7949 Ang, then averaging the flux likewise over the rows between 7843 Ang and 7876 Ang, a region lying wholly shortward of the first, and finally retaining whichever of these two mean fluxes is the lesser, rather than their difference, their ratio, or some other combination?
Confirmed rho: 2.02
